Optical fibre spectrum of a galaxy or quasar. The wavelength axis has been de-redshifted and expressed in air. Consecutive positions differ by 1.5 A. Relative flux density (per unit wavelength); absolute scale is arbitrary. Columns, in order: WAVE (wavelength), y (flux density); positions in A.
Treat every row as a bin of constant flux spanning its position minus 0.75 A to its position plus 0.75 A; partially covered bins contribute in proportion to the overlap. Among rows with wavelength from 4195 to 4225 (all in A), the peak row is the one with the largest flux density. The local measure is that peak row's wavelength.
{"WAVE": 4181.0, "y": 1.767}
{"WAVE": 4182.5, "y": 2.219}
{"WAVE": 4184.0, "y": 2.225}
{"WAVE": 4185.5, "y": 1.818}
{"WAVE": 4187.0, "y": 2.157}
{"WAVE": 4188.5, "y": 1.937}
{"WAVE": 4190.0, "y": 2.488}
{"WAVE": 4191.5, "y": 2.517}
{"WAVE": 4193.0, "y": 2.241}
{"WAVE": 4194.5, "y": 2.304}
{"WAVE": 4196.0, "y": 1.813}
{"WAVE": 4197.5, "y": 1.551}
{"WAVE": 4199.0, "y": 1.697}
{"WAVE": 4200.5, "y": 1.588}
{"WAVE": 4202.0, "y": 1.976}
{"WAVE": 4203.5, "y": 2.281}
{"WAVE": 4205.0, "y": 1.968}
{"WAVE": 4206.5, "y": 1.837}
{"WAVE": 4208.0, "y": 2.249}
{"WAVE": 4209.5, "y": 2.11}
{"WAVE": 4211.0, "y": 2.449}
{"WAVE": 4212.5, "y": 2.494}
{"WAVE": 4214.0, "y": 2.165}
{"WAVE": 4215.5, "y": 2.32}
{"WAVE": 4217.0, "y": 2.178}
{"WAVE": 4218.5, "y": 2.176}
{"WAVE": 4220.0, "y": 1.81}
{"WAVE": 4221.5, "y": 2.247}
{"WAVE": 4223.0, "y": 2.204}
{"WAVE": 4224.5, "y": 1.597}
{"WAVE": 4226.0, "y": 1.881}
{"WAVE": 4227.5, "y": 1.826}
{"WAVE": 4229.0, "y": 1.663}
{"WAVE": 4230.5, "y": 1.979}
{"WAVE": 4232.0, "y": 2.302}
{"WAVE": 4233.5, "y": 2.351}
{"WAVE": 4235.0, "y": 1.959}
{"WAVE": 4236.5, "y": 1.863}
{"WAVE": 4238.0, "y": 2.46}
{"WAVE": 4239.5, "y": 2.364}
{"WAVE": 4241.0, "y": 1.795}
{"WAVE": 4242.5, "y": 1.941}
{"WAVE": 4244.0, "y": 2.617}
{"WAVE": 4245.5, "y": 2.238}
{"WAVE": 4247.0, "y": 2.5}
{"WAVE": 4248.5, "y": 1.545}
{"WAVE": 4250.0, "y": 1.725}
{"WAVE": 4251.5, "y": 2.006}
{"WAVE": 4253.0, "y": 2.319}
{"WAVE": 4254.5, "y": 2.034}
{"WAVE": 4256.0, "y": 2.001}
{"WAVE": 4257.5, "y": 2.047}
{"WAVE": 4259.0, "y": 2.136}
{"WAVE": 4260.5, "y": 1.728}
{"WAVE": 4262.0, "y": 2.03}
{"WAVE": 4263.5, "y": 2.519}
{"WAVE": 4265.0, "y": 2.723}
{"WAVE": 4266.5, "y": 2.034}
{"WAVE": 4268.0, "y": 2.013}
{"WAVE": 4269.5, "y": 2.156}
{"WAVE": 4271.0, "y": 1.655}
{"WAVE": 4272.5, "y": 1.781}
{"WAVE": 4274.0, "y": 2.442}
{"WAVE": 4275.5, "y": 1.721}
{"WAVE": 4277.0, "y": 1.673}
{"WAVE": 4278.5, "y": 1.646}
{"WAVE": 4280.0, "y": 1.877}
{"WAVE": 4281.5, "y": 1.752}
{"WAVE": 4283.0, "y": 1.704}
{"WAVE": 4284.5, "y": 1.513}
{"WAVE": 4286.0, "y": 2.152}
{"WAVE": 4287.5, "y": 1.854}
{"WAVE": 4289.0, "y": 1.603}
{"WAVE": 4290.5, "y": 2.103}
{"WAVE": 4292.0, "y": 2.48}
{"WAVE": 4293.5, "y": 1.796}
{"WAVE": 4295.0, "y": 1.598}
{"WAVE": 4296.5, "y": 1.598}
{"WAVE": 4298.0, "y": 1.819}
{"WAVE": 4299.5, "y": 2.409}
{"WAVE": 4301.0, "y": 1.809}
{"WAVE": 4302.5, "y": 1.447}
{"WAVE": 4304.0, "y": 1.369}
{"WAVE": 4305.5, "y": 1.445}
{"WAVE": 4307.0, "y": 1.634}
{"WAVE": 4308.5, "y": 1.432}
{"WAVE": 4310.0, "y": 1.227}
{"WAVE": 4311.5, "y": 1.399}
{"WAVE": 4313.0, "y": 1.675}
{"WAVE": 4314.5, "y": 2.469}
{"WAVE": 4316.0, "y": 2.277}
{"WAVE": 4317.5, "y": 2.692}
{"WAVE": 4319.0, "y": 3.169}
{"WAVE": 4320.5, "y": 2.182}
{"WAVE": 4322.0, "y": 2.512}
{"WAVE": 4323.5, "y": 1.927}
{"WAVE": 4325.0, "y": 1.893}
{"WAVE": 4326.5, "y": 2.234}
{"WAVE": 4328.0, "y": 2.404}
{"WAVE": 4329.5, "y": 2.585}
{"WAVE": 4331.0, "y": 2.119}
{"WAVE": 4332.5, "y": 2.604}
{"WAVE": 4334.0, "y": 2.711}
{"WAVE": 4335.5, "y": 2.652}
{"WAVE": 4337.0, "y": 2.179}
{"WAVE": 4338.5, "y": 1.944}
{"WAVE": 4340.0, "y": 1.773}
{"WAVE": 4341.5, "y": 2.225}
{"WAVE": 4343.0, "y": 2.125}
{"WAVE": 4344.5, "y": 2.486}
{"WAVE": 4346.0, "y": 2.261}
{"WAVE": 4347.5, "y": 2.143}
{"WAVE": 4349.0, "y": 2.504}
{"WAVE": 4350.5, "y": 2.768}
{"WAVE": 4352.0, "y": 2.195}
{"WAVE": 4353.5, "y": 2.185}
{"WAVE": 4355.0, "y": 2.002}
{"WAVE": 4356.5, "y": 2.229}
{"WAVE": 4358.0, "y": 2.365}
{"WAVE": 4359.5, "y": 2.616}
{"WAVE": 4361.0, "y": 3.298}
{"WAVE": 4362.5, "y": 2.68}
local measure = 4212.5 A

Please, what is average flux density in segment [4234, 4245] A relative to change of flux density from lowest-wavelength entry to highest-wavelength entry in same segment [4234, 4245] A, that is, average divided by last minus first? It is 3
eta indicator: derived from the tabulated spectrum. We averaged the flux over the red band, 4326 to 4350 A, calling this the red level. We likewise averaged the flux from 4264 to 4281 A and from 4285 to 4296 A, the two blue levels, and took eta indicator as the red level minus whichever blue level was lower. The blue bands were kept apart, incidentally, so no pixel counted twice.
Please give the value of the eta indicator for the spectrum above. 0.4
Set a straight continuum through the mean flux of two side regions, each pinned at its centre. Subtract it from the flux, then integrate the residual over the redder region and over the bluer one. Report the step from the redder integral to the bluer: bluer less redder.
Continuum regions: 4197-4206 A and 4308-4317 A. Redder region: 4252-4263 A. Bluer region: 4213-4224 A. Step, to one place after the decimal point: 0.8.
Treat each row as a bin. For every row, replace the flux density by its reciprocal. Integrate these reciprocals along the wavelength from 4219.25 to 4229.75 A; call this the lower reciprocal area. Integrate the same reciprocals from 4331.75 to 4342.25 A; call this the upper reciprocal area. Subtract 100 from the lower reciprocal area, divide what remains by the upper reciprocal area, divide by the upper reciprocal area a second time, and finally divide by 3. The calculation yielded -1.4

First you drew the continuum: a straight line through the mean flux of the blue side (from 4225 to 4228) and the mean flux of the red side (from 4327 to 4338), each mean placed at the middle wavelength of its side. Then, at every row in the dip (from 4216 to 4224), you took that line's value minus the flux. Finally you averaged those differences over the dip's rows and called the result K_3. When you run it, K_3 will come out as -0.3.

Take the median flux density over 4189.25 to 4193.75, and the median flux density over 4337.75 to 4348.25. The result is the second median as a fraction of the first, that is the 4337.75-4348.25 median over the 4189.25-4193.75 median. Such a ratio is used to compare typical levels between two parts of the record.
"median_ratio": 0.86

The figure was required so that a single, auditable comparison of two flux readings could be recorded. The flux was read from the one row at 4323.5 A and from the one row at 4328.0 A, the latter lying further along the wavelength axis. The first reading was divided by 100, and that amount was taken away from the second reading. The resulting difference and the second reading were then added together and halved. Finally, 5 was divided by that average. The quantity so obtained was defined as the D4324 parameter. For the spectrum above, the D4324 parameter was 2.1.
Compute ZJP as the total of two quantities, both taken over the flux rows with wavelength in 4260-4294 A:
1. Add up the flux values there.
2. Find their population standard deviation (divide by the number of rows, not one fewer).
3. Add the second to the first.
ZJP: 45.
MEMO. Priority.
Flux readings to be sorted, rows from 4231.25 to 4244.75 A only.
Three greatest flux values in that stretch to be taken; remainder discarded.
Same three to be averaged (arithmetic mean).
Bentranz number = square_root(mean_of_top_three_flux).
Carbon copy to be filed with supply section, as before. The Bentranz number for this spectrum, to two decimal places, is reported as 1.57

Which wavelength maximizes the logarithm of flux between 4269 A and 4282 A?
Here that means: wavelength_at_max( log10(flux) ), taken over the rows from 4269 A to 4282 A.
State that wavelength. 4274.0 A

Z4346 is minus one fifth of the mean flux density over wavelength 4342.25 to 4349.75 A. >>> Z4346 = -0.461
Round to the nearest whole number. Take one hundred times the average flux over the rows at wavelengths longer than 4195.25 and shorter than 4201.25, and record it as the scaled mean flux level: 166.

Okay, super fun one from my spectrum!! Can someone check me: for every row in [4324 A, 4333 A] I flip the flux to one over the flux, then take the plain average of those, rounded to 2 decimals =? 0.44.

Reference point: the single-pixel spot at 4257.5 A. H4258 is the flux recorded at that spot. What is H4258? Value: 2.047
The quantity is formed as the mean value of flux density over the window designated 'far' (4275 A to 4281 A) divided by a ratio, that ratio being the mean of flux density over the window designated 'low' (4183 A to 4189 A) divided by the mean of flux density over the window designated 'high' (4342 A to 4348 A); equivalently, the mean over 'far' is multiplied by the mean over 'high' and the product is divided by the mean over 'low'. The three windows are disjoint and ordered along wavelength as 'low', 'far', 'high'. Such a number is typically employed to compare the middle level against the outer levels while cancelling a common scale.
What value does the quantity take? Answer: 1.9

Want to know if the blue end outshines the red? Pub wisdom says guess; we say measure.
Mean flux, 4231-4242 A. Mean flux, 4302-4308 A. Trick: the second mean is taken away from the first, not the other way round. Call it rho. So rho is 0.7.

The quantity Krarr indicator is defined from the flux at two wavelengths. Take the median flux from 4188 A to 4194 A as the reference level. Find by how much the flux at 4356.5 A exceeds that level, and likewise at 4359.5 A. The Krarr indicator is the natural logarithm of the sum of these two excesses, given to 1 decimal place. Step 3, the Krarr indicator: -2.2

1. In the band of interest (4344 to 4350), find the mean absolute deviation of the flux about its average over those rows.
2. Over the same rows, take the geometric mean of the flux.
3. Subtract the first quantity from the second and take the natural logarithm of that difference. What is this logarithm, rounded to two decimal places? 0.79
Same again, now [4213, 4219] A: 0.77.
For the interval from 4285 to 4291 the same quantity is 0.54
